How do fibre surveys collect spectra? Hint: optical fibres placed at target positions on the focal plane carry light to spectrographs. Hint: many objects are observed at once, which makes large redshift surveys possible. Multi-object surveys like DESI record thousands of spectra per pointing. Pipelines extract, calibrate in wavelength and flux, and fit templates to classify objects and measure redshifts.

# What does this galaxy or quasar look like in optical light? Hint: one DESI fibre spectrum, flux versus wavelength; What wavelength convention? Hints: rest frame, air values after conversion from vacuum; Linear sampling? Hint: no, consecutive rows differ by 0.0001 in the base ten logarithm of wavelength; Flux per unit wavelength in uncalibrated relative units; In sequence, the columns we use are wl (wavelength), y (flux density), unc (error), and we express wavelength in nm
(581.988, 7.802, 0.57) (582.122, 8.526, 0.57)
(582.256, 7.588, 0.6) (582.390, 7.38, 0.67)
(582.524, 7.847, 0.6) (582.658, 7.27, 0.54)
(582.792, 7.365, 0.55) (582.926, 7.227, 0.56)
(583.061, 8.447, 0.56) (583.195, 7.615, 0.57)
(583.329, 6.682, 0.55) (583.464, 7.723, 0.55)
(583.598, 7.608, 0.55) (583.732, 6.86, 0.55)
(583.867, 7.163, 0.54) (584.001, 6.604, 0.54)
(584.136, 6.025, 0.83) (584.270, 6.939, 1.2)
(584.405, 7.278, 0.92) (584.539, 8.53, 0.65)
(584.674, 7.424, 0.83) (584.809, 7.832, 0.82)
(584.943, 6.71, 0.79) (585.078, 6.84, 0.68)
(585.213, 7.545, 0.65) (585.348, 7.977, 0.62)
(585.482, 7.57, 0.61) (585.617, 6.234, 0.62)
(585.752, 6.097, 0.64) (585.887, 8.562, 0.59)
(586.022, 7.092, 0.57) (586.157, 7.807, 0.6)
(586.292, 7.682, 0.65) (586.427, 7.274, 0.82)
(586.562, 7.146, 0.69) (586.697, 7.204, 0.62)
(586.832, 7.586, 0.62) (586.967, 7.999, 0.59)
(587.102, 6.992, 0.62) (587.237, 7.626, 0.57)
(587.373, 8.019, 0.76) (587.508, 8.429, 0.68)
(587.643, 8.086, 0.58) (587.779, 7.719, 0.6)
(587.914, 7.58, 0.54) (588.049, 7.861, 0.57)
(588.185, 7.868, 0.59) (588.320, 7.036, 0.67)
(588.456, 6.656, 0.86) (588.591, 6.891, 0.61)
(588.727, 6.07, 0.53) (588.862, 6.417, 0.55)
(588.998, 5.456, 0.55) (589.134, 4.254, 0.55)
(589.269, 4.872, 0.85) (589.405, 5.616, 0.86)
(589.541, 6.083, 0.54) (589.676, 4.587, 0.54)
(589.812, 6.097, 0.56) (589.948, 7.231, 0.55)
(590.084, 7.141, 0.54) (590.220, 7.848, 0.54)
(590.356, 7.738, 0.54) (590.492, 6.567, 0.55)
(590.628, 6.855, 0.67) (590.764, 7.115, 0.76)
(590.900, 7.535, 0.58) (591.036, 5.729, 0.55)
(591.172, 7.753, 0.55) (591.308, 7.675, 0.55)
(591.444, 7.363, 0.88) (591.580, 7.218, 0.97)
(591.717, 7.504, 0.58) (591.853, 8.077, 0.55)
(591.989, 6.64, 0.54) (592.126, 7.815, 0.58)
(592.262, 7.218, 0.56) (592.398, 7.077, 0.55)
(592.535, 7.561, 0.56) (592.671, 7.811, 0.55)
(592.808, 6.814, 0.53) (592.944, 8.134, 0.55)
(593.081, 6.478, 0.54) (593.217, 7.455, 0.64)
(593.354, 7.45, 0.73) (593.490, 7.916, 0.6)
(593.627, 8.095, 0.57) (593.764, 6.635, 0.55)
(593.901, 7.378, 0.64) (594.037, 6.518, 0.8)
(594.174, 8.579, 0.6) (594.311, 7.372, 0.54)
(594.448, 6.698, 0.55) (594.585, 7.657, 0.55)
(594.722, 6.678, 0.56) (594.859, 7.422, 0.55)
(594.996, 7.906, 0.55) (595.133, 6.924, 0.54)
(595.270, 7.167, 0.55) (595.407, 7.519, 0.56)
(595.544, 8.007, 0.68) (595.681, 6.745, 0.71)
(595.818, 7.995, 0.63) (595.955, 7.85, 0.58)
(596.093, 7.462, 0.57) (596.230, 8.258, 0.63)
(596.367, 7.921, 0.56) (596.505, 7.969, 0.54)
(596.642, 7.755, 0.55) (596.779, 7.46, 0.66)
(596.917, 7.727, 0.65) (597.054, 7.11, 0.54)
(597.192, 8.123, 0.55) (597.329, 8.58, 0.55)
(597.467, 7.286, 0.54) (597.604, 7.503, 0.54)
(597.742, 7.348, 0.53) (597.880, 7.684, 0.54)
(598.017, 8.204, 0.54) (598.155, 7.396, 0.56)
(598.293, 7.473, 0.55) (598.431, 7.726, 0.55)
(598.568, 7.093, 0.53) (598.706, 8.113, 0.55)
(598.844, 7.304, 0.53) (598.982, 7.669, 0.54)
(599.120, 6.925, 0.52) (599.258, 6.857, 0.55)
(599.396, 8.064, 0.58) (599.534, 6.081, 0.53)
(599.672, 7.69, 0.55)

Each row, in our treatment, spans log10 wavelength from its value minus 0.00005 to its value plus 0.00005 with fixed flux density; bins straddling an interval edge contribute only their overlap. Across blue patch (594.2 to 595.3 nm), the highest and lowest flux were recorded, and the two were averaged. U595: 7.29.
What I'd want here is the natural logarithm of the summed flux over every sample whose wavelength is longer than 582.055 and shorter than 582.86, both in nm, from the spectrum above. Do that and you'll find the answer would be 3.83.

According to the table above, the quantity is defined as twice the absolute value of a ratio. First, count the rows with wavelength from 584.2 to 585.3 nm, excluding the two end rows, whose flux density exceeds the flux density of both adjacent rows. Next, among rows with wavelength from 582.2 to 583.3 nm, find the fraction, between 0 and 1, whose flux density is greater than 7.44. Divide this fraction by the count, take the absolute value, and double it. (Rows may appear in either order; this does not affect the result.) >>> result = 0.50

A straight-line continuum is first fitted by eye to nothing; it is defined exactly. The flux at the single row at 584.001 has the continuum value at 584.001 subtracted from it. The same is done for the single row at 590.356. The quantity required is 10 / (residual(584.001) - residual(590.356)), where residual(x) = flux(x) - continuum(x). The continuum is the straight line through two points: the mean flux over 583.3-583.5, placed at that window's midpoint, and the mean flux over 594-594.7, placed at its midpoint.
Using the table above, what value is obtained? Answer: -10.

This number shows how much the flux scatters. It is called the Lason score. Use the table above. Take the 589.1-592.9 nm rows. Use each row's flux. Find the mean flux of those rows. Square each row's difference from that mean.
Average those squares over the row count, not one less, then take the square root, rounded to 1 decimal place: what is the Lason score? 1.0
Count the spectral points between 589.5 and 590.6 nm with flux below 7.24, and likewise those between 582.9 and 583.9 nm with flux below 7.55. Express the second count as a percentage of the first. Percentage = 67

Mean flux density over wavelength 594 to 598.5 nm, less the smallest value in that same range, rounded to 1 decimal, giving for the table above 1.1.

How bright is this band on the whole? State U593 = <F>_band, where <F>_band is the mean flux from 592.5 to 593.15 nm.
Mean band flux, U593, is 7.36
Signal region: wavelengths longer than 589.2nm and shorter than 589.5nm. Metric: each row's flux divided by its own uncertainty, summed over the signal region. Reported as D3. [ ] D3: 12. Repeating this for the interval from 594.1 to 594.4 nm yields 28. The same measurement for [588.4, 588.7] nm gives 19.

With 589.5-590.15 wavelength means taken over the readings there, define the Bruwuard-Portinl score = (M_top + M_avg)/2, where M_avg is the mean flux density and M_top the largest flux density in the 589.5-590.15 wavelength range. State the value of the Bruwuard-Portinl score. 6.73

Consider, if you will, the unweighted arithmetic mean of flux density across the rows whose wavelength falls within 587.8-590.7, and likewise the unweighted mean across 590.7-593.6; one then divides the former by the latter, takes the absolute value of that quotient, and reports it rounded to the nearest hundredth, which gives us 0.89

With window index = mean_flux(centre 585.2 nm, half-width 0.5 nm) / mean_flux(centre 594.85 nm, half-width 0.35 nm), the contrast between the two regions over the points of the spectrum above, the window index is 0.99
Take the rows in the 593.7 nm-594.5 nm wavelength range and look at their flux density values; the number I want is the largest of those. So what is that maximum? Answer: 8.579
